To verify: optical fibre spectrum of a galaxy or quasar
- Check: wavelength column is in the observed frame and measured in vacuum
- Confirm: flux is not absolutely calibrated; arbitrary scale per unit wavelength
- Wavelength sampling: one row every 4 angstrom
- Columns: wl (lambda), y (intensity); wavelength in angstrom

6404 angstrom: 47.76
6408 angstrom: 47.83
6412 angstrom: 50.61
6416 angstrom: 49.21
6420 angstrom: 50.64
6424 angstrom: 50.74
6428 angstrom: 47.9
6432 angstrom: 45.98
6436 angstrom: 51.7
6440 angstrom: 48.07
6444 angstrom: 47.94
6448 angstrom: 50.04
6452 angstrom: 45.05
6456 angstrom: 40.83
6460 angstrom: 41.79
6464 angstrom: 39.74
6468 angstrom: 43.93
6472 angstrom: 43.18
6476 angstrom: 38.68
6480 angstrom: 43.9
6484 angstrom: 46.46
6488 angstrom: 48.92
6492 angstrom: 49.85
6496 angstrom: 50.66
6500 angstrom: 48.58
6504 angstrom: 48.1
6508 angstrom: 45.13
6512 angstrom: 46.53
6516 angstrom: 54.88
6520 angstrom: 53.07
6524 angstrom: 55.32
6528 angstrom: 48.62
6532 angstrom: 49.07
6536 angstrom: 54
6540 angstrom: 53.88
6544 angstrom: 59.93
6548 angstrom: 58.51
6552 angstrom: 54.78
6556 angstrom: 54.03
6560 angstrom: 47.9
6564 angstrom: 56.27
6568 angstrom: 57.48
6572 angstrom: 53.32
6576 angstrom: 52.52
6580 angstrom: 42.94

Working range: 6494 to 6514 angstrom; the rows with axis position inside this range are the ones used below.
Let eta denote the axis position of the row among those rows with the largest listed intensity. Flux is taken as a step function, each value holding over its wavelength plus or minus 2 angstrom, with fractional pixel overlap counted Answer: 6496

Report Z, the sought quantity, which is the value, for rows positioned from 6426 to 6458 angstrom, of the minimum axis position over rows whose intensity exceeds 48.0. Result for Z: 6436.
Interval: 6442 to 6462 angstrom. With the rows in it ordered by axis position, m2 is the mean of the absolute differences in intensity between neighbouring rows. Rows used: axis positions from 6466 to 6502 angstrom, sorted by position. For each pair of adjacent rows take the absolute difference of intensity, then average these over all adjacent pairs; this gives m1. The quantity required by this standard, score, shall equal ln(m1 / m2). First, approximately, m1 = 2.4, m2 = 3.1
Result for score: -0.24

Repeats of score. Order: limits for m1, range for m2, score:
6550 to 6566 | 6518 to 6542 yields 0.56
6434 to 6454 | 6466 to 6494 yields -0.01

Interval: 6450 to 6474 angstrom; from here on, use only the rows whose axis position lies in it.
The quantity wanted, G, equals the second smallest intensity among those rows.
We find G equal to 40.83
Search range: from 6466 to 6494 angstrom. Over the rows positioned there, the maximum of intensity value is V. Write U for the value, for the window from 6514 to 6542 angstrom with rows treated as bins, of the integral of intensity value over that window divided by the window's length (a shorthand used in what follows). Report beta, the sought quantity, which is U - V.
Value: 3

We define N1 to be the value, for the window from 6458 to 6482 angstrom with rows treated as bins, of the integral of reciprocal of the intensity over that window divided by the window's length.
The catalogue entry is 0.0239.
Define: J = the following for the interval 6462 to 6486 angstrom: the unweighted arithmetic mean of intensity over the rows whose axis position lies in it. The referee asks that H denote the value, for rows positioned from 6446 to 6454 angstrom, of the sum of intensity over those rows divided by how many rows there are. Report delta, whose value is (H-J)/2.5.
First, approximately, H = 48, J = 43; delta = 2.0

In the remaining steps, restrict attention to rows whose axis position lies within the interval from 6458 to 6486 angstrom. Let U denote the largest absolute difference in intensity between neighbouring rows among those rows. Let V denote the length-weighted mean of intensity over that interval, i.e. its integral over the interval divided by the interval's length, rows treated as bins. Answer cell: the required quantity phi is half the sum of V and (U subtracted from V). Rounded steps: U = 5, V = 42.5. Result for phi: 39.9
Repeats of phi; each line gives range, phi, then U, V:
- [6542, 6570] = 51.4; 8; 55.6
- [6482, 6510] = 46.8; 3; 48.2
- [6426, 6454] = 45.2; 6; 48.1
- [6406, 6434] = 47.6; 3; 49.0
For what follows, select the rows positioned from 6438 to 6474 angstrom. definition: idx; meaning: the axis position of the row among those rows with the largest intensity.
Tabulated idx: 6448 angstrom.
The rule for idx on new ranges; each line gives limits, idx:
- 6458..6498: 6496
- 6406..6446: 6436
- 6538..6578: 6544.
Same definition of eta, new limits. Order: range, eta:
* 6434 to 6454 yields 6436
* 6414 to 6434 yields 6424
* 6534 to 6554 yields 6544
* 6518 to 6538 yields 6524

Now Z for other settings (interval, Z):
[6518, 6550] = 6520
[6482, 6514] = 6488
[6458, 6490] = 6488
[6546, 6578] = 6548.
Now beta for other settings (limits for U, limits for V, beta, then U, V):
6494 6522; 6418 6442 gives -2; 49.6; 51.7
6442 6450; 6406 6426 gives -2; 49.0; 50.74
